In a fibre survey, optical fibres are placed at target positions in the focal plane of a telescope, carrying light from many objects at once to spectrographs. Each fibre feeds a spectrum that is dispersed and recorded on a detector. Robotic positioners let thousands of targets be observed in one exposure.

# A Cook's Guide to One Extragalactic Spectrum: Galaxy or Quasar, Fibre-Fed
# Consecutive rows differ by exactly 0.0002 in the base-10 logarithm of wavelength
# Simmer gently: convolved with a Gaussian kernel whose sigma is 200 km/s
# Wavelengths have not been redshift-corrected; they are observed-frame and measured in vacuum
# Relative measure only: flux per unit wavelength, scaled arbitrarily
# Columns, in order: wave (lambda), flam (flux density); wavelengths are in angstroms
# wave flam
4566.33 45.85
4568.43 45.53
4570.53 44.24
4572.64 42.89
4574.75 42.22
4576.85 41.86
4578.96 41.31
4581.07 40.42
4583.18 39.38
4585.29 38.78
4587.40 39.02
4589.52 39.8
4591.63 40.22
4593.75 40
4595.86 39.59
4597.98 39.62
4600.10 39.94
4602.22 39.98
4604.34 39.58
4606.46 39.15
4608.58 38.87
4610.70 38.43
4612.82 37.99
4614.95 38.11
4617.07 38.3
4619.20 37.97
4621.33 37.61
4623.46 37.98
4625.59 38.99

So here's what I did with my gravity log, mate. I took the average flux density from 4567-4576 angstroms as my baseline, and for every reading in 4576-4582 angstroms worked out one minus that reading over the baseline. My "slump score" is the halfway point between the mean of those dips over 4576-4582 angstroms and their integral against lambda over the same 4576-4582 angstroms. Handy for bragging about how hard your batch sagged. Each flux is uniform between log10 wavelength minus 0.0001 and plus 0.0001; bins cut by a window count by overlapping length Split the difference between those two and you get 0.21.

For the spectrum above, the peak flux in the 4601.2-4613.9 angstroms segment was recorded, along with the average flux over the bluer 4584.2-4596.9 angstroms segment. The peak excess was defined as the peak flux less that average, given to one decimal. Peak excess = 0.4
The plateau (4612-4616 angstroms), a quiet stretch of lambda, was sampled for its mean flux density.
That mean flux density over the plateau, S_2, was 38.0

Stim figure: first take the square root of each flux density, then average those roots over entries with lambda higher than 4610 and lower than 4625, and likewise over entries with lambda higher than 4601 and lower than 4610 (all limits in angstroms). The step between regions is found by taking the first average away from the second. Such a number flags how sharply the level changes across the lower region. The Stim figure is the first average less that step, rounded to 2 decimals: 6.06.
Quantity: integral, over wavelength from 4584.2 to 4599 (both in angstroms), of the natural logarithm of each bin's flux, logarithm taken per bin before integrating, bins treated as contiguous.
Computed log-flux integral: 54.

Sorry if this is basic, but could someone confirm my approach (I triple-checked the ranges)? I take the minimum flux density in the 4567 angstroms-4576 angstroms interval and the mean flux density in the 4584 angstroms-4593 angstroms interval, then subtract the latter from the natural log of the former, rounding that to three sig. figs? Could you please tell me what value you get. -35.7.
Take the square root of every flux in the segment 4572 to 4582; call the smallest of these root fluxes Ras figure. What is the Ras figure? 6.36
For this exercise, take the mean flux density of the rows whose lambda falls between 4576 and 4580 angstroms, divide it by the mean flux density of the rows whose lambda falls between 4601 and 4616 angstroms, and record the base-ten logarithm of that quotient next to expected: 0.029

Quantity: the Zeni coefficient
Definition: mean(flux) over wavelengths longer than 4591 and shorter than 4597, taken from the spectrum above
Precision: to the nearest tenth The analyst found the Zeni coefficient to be 39.9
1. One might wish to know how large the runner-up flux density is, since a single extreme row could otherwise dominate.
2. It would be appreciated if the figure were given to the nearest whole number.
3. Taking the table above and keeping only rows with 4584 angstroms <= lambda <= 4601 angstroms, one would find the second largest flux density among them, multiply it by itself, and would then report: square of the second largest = 1600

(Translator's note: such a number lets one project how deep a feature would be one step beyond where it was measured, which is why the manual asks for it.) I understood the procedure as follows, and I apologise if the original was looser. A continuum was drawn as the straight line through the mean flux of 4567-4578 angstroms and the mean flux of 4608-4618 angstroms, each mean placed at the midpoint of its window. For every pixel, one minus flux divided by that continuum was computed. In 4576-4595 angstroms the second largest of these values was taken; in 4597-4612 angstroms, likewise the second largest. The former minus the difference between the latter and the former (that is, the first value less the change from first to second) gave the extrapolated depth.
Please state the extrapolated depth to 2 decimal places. 0.12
